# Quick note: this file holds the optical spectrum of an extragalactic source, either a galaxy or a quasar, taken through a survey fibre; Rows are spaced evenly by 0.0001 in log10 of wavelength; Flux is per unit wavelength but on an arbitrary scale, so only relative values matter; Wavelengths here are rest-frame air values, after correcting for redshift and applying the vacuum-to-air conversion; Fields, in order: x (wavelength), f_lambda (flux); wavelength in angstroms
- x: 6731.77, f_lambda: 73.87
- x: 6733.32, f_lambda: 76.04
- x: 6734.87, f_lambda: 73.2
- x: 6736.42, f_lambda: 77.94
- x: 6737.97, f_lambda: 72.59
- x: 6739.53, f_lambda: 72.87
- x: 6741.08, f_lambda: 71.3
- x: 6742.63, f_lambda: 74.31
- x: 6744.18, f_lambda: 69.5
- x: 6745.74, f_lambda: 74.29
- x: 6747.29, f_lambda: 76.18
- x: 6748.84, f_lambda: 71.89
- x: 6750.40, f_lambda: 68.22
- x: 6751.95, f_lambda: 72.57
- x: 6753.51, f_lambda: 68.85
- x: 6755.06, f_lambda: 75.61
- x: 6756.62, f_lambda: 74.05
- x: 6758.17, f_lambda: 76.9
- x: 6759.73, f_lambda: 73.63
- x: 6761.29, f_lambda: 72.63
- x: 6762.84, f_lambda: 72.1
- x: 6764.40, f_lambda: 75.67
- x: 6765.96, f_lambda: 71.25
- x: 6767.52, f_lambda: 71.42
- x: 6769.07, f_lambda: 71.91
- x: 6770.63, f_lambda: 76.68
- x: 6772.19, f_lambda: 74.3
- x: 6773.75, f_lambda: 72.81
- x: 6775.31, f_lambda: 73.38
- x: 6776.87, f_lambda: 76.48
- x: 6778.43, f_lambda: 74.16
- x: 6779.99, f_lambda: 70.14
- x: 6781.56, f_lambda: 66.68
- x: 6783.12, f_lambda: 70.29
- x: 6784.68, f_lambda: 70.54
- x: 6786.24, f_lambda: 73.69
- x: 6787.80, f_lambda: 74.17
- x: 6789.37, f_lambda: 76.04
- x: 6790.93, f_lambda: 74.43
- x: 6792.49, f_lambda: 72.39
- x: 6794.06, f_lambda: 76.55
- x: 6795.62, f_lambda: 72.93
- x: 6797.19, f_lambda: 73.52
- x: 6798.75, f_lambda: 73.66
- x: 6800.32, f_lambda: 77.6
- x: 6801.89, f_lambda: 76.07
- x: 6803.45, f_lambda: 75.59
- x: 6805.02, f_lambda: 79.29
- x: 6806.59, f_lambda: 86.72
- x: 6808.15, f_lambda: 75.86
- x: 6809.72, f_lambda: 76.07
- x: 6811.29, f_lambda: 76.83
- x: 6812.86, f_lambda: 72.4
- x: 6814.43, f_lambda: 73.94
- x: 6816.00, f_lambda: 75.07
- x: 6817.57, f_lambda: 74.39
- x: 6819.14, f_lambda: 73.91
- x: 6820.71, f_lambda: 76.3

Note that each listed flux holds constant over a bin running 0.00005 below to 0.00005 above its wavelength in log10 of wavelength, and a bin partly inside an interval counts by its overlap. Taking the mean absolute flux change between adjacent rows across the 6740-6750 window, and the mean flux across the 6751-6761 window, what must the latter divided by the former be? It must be 20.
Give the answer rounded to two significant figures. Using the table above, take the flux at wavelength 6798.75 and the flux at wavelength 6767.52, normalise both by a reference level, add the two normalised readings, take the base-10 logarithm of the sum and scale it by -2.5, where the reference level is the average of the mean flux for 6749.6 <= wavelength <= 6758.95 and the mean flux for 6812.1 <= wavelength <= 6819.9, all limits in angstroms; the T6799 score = -0.74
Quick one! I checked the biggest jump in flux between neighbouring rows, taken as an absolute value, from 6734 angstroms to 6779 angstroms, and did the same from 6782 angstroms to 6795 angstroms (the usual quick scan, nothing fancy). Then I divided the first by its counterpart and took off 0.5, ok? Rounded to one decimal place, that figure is 1.1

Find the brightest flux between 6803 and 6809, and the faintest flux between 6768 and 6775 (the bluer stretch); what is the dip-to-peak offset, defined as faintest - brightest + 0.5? -14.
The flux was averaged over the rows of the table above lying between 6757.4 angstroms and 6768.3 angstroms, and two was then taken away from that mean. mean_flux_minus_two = 71.4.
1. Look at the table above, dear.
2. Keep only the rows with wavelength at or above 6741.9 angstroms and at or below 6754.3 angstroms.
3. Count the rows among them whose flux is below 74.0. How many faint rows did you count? 5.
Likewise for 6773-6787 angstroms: 7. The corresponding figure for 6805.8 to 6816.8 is 2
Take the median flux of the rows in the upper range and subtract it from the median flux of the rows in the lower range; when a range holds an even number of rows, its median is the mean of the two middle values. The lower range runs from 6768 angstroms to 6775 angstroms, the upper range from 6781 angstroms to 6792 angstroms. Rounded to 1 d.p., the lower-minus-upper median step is -0.1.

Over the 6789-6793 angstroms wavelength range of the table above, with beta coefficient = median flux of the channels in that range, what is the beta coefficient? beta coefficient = 74.4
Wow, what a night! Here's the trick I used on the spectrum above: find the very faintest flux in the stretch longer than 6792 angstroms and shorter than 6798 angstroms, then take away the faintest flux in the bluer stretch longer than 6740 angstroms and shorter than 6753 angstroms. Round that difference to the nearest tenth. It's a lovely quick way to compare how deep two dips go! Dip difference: 4.2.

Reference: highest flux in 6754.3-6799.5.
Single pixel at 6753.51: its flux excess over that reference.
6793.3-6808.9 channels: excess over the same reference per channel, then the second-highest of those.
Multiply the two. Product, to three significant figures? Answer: -19.2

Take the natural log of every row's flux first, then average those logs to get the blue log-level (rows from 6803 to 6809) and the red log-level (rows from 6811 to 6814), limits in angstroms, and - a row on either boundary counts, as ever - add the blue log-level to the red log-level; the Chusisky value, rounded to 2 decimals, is 8.68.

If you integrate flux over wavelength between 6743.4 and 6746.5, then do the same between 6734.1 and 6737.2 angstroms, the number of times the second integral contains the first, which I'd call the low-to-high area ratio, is 1.05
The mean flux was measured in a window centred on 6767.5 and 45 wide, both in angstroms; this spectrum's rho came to 73.0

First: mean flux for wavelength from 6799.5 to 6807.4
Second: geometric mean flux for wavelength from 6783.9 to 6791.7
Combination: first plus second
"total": 153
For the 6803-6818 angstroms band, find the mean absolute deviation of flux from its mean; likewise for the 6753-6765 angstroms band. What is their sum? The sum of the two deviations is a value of 4.48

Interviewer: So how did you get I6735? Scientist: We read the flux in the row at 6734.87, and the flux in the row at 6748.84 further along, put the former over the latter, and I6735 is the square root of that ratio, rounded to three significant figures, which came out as 1.01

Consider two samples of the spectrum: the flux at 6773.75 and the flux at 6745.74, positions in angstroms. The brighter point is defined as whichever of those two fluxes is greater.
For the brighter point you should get 74.3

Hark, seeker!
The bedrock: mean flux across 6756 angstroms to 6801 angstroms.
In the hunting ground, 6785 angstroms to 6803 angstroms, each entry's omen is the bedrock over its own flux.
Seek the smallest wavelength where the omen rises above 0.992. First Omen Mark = 6786.24 angstroms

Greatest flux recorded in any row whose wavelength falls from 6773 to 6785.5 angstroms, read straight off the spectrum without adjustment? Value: 76.48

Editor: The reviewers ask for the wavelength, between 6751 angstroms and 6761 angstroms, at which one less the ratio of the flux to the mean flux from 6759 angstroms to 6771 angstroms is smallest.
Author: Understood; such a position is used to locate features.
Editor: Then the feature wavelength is 6758.17 angstroms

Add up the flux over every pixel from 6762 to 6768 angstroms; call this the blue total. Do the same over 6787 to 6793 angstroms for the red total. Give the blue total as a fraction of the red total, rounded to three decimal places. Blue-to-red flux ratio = 0.978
